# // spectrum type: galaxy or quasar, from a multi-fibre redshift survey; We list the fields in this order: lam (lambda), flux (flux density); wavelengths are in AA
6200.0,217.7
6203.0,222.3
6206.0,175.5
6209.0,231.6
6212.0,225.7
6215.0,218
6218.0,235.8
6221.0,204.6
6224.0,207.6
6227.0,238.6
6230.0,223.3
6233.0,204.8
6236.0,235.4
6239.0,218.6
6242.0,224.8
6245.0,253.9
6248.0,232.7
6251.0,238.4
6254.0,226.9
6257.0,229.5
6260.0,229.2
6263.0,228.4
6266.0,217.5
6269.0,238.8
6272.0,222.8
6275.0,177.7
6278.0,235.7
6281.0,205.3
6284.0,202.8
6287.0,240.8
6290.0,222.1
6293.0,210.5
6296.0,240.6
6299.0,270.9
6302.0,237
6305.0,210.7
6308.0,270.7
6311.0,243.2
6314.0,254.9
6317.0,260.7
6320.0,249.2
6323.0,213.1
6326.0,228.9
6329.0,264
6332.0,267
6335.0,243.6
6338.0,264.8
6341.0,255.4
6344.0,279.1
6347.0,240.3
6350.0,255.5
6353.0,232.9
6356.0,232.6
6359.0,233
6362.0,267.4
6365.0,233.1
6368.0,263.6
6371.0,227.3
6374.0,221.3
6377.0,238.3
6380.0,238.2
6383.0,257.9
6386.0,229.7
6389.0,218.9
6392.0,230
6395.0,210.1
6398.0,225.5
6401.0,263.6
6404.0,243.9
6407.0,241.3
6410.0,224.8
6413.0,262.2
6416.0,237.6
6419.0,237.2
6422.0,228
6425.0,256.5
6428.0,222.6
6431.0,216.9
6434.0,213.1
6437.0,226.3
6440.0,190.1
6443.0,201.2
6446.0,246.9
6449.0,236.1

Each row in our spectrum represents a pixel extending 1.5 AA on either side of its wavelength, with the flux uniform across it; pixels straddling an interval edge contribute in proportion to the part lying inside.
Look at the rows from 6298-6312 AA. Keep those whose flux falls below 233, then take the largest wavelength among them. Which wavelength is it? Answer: 6305.0 AA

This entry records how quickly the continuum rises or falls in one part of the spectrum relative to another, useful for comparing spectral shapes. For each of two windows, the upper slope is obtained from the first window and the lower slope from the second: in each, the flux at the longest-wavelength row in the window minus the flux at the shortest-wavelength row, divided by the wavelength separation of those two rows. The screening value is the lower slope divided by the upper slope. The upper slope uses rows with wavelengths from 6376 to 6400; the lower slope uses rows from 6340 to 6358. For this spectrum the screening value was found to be 2.5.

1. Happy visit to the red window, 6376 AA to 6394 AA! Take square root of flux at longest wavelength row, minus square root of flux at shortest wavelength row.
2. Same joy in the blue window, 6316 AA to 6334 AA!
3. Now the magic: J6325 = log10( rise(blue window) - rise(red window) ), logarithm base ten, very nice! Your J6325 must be -0.33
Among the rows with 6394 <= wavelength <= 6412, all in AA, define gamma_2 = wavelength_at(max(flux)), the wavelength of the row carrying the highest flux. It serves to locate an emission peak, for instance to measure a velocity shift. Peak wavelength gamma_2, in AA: 6401.0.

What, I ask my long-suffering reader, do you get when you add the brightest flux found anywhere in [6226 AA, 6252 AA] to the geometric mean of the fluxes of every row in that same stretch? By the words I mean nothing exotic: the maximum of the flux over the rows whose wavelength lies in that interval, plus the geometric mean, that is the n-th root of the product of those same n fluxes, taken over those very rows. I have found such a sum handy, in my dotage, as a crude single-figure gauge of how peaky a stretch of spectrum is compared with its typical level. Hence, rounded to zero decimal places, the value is 484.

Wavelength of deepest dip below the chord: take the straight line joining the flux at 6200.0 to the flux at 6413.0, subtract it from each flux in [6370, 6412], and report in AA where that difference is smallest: 6395.0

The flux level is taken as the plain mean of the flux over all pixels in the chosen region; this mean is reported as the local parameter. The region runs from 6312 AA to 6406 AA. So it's 243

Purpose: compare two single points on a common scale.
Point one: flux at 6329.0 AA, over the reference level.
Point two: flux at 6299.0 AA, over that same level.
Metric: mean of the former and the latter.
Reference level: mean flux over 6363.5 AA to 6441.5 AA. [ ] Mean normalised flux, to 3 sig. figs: 1.15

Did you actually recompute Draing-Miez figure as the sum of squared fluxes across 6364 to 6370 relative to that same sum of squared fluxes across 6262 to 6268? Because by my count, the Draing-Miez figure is 1.24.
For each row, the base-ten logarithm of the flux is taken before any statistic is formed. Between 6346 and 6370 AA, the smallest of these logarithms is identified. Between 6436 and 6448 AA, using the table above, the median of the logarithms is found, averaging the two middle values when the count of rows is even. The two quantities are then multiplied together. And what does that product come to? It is 5.51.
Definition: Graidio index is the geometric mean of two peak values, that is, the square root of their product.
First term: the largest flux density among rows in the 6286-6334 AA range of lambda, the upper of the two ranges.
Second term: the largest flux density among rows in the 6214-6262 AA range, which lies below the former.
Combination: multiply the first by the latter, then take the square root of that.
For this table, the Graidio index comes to 262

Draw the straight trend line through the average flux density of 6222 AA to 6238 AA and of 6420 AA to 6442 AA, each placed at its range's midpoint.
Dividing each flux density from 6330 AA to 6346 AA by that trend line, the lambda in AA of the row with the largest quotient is 6344.0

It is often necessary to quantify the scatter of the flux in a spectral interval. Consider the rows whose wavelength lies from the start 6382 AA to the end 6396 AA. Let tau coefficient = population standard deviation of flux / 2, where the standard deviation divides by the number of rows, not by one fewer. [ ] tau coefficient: 8.0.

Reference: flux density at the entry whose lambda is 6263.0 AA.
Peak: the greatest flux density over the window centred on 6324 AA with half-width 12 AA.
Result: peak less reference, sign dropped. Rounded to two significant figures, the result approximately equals 39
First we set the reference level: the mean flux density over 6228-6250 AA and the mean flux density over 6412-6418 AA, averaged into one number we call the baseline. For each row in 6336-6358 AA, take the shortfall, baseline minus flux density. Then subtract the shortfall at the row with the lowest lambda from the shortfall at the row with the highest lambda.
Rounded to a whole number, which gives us 32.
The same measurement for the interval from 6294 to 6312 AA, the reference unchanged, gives -3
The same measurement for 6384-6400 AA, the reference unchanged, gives 4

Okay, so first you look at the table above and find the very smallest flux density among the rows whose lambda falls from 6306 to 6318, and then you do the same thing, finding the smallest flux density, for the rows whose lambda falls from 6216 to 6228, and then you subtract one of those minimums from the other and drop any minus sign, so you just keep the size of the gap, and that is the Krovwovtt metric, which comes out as 39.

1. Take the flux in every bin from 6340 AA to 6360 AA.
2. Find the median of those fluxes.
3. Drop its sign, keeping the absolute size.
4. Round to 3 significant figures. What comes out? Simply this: 240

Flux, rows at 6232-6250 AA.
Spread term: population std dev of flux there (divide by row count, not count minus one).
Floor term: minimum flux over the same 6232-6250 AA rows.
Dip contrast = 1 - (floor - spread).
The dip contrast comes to -189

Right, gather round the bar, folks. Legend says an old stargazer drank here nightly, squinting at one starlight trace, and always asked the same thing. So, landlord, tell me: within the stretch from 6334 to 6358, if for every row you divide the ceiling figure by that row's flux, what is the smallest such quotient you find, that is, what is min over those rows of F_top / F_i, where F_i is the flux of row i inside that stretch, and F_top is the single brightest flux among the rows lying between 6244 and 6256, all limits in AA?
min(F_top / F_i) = 0.91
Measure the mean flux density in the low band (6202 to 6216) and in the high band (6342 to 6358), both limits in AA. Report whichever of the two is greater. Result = 248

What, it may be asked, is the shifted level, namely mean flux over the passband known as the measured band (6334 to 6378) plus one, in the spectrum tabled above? 247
